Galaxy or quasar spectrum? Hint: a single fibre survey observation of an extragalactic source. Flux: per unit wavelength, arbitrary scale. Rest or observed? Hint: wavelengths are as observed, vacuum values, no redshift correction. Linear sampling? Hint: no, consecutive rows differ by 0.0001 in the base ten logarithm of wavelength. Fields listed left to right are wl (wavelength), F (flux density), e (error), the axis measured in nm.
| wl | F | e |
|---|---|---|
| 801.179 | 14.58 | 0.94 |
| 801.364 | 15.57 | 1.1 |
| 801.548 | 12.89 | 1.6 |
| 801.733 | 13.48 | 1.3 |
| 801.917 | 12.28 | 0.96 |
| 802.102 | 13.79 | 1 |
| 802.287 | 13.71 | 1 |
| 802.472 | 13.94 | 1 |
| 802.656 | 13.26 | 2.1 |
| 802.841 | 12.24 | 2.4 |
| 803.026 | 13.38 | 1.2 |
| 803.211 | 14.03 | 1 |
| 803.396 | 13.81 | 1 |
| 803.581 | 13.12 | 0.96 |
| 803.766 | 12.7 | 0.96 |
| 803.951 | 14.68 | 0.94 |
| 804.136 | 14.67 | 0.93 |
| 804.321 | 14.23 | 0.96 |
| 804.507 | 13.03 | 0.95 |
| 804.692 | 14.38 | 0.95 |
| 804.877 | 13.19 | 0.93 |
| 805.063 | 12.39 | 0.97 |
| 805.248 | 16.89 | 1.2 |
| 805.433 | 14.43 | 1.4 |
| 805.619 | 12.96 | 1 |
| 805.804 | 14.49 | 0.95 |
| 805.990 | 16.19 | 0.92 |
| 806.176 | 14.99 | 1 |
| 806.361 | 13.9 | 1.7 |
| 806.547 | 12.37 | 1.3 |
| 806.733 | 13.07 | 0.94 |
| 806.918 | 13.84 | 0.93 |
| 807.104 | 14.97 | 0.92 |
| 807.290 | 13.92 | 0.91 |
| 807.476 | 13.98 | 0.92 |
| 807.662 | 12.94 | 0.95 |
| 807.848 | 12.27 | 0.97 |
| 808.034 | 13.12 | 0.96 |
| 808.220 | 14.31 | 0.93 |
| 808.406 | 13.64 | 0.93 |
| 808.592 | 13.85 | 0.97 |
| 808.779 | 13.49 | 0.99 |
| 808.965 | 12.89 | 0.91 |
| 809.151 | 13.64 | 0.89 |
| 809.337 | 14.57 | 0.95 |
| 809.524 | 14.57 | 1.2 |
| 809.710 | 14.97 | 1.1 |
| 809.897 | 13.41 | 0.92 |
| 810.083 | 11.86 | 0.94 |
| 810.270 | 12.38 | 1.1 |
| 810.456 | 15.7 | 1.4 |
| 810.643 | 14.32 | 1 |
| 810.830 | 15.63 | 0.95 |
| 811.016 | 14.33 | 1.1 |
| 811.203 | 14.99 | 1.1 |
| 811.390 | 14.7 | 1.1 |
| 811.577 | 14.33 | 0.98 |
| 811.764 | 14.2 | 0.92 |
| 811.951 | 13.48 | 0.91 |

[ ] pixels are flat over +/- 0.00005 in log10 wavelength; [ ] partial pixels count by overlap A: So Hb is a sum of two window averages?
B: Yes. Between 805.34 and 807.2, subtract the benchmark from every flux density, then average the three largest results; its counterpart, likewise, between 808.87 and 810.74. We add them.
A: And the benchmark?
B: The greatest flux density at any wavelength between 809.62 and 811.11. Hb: -0.9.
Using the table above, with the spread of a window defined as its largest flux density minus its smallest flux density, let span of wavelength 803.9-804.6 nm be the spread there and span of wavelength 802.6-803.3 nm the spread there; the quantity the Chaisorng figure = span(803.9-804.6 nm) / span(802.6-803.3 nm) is 0.92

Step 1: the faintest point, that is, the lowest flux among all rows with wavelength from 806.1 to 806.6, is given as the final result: 12.37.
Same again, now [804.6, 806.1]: 12.39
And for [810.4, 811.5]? 14.32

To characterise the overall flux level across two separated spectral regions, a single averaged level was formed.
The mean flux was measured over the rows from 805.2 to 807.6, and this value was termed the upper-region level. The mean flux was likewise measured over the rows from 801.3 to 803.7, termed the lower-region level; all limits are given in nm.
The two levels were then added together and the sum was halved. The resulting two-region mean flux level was 13.9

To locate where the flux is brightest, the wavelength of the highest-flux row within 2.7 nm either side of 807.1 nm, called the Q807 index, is 805.248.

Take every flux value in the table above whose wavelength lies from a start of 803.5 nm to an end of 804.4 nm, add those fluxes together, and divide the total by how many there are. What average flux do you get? 13.9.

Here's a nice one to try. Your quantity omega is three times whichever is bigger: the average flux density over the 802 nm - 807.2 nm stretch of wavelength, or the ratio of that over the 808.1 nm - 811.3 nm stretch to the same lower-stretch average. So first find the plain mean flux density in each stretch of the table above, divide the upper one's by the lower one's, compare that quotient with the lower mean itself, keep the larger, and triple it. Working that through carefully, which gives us 41.6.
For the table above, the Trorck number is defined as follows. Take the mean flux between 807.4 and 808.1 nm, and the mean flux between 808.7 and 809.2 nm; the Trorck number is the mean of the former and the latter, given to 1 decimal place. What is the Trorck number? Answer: 13.2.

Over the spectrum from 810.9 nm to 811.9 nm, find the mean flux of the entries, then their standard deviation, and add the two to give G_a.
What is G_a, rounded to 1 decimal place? 14.8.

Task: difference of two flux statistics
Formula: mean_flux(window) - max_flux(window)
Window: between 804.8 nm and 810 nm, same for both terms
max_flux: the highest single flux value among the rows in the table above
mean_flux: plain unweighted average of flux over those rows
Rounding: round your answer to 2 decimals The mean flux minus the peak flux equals -2.99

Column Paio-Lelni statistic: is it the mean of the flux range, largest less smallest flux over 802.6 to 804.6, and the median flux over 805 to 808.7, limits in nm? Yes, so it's 8.2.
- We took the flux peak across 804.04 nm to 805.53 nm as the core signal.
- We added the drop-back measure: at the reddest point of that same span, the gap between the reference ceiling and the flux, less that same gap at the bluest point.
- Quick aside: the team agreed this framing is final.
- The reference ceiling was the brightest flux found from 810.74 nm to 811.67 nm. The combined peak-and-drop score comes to 17.1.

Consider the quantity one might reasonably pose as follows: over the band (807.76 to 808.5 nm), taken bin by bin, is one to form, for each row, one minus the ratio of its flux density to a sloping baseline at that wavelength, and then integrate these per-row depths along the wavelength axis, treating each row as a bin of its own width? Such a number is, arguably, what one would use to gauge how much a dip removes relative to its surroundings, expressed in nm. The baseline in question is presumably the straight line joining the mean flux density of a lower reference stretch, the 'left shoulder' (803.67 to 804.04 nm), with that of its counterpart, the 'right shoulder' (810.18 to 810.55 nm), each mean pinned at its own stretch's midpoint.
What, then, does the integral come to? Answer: 0.031 nm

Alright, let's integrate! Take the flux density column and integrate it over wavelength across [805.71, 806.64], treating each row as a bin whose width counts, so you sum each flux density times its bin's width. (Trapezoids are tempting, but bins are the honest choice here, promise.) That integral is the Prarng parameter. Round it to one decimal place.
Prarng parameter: 13.4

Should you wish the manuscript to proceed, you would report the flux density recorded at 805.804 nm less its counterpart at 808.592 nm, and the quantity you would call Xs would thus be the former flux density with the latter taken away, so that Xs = 0.6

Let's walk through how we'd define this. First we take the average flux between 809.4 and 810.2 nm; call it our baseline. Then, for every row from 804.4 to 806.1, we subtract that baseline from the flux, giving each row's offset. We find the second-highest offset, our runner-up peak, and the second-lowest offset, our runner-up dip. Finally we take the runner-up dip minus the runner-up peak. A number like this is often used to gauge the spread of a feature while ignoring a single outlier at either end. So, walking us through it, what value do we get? -3.2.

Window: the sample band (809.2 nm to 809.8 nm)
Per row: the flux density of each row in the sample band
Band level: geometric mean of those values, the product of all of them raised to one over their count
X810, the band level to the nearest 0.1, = 14.7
